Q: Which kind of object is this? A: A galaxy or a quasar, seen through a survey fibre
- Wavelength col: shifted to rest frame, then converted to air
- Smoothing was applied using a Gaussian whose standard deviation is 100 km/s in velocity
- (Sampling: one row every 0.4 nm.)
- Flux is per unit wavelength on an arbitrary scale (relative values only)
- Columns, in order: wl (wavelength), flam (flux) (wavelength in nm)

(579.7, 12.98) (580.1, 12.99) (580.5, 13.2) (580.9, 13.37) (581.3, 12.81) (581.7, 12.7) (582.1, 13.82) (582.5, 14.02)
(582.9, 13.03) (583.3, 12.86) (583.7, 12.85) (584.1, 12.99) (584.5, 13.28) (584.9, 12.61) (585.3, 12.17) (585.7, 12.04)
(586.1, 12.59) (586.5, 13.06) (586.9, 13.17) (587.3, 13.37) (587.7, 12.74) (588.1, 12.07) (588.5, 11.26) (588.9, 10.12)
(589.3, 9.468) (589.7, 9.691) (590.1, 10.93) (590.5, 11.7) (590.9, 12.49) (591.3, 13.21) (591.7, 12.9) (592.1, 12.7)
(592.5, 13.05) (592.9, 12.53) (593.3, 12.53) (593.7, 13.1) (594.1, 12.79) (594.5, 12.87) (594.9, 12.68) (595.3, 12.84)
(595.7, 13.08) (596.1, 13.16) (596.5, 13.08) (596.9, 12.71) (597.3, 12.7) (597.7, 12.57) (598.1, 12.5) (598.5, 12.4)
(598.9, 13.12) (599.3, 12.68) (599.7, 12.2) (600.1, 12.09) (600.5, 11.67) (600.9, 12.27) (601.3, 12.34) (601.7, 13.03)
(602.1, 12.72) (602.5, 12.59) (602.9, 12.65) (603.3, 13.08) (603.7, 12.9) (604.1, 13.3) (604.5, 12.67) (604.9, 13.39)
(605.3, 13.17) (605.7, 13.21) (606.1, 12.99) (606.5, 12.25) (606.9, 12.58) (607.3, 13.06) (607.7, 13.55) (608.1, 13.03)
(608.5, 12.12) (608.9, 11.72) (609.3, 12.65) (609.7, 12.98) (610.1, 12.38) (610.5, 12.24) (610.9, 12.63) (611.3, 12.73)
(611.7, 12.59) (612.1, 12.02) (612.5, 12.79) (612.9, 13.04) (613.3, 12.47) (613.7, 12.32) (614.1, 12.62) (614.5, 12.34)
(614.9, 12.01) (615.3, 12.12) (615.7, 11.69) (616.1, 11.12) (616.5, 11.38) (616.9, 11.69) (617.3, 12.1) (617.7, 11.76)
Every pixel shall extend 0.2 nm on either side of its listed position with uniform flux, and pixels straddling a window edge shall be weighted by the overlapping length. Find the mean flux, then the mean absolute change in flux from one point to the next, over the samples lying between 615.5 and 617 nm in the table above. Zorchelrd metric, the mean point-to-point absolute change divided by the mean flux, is 0.033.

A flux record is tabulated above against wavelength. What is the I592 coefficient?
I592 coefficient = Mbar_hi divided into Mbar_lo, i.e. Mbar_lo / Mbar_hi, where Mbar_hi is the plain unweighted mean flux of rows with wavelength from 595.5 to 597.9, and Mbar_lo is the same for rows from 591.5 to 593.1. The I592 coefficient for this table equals 0.99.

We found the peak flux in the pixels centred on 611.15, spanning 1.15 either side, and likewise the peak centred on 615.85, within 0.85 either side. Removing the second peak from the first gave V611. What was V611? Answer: 0.6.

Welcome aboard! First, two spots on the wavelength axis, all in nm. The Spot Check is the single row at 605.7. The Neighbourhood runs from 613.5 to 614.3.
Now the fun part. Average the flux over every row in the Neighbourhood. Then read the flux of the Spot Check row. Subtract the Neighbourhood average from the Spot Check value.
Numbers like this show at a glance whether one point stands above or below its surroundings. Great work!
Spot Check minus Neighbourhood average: 0.74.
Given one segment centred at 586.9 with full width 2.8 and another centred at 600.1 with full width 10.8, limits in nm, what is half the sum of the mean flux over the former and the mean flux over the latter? 12.7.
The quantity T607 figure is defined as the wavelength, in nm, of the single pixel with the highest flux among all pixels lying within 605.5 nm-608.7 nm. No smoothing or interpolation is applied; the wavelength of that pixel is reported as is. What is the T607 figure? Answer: 607.7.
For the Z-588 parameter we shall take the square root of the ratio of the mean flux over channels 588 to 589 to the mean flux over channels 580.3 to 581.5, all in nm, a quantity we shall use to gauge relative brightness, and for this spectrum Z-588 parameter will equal 0.92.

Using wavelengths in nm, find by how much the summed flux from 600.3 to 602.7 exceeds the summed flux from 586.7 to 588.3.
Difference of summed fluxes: 23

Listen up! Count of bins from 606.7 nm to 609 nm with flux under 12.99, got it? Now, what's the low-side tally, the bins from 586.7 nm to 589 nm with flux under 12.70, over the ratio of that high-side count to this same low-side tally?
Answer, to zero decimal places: 3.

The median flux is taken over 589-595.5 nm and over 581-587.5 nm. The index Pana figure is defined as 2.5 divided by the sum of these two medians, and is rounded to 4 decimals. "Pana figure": 0.0976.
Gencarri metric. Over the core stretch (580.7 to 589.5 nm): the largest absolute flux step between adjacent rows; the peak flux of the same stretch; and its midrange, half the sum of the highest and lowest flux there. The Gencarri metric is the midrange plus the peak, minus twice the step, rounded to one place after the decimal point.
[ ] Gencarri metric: 23.5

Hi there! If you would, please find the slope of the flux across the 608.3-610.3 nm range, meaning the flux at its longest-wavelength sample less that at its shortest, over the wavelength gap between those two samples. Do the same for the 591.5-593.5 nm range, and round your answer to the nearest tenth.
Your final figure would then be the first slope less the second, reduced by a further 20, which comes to -19.6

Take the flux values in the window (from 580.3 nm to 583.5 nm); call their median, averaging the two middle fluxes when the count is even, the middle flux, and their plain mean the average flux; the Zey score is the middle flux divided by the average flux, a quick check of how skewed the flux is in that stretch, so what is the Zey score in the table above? 0.99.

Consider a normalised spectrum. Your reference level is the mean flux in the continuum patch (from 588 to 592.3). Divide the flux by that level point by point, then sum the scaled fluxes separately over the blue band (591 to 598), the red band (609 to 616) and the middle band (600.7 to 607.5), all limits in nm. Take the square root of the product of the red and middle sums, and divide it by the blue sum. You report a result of 0.98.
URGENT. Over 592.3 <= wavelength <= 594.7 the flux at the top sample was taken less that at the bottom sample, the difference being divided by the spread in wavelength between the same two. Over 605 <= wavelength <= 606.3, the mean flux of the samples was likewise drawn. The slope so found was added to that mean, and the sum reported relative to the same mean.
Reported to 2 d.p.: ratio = 0.99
